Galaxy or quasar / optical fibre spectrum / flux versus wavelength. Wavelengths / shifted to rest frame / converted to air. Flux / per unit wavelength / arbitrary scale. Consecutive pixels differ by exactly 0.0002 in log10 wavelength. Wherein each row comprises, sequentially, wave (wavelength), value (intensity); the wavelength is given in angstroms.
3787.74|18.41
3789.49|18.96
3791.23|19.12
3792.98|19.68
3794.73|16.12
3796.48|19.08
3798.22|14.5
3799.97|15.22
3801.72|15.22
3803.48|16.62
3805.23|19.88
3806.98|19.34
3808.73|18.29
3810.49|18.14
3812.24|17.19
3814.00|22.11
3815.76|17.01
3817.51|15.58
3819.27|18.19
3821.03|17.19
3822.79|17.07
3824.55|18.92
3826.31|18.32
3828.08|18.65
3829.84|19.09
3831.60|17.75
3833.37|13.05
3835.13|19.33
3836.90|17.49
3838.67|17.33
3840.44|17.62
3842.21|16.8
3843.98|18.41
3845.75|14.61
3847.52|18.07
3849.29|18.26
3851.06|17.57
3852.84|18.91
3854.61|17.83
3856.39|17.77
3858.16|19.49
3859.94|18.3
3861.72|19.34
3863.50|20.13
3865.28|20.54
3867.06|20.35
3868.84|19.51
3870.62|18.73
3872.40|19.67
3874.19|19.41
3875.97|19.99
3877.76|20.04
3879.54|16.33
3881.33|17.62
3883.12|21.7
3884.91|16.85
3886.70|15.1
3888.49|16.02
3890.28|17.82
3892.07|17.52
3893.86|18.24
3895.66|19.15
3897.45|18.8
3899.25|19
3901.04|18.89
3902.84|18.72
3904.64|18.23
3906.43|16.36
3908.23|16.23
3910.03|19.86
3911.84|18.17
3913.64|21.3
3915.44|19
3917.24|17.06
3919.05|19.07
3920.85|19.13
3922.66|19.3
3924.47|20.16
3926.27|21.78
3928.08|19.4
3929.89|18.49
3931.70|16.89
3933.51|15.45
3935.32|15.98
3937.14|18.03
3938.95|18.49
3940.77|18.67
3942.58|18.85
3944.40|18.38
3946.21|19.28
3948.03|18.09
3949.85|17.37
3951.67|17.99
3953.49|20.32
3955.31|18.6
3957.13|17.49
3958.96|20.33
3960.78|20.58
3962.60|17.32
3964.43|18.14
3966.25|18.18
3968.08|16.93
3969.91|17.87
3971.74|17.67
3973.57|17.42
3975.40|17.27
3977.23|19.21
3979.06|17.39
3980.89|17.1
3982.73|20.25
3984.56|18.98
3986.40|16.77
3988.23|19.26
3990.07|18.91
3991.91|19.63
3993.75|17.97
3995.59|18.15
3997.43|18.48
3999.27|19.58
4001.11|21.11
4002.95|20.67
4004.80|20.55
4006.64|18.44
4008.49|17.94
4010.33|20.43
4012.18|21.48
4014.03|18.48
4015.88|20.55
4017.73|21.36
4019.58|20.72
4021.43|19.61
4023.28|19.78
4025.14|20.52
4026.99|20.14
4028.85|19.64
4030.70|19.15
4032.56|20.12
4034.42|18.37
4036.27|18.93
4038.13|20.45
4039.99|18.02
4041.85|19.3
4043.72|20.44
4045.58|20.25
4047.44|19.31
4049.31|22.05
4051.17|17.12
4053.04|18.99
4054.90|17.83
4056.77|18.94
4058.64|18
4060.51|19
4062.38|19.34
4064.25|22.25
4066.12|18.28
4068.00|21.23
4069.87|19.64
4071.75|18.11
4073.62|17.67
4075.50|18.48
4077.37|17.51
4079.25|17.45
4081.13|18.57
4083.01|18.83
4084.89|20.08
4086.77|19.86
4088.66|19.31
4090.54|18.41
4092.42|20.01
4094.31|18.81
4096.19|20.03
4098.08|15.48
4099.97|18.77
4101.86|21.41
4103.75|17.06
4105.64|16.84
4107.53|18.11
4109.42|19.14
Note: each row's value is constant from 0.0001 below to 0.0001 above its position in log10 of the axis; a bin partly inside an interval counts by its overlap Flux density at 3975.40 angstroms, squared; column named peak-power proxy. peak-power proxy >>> 298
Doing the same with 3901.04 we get 357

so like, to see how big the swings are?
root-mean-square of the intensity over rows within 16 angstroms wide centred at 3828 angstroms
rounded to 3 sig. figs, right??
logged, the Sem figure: 17.8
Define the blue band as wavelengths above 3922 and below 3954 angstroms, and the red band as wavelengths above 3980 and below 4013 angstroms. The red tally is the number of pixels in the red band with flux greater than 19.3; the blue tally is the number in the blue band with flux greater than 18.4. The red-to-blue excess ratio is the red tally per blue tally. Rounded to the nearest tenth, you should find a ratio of 0.8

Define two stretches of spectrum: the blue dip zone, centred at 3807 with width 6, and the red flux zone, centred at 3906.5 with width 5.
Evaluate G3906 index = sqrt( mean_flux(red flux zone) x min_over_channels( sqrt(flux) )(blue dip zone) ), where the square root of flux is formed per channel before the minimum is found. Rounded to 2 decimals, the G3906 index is 8.51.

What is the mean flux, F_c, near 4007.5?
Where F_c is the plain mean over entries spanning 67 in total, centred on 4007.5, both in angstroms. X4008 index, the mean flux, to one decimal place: 19.3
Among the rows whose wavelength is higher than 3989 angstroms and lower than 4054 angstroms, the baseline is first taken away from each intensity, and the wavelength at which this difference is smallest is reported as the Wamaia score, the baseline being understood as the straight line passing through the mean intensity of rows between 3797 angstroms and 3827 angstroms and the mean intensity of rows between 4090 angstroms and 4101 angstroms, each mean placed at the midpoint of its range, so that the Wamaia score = 4051.17 angstroms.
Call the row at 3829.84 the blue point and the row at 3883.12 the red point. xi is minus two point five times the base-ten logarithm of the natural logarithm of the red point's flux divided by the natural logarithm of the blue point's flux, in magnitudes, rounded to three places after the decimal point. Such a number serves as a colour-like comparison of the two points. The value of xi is -0.046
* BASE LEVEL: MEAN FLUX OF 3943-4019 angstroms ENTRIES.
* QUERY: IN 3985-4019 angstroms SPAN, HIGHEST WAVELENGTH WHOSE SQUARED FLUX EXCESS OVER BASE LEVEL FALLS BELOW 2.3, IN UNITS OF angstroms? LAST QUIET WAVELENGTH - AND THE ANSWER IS 4014.03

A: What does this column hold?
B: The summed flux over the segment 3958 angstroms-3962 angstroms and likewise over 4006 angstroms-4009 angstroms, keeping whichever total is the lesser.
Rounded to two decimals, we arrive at 36.38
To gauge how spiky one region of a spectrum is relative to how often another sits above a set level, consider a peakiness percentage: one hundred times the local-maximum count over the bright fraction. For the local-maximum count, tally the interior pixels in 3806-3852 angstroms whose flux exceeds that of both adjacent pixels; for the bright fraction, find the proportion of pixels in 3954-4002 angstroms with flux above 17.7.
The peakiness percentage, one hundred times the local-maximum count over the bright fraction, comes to 1224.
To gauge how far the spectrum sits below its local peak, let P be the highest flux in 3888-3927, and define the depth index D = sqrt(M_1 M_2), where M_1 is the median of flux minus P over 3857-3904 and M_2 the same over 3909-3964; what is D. 3.0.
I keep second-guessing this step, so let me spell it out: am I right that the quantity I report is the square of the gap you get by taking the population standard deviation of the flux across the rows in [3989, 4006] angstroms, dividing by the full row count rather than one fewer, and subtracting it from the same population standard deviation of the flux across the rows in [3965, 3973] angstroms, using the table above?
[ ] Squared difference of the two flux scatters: 0.39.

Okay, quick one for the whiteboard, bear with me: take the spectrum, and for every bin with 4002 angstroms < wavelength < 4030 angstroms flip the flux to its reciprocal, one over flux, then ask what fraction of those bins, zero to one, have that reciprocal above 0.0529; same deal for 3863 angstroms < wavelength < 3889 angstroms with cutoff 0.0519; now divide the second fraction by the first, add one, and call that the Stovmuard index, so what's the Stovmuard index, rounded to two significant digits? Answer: 3.0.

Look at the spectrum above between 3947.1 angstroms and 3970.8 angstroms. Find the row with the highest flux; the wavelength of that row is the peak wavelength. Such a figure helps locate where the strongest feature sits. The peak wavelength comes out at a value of 3960.78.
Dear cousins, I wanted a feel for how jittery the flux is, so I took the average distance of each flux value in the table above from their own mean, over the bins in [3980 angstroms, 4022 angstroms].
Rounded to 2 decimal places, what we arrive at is 1.13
